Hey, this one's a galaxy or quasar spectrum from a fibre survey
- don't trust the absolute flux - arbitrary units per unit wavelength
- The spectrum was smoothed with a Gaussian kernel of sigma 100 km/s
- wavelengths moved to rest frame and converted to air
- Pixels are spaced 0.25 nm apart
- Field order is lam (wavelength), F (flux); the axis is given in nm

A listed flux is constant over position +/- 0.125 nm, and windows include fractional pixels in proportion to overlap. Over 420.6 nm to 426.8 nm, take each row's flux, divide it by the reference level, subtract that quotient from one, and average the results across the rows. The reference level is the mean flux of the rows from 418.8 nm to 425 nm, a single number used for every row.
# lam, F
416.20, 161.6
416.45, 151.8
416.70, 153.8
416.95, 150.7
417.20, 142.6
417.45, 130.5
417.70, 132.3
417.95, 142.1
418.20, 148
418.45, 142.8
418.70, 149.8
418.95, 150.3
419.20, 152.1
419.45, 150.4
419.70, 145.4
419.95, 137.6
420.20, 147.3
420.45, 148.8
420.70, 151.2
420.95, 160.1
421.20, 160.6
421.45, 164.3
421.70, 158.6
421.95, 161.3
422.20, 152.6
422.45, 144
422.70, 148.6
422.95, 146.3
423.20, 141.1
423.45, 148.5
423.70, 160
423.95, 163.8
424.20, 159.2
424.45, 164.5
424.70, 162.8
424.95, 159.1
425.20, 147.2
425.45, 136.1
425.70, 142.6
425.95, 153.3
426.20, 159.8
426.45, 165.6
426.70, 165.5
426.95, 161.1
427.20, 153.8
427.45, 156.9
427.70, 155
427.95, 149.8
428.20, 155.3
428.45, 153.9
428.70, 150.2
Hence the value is -0.010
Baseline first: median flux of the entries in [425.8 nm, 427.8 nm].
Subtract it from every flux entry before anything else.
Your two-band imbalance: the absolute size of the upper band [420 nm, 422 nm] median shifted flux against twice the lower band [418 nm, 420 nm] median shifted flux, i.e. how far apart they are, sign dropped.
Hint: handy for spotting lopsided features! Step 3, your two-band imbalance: 19.9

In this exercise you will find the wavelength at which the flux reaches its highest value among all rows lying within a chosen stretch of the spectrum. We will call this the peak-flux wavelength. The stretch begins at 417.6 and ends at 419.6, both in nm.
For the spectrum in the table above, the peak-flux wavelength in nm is 419.20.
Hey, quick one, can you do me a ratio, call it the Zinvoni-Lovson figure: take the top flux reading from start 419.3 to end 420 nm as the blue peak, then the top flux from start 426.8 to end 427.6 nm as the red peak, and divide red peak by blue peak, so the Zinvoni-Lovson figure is 1.07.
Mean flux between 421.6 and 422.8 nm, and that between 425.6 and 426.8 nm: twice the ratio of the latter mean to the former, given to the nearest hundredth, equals 2.06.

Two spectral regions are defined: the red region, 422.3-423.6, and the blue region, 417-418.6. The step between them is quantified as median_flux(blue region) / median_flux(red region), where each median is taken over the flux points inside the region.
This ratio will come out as 0.97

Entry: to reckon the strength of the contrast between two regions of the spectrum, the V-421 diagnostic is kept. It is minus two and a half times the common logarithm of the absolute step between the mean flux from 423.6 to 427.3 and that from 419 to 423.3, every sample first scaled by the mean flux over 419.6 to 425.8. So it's 3.6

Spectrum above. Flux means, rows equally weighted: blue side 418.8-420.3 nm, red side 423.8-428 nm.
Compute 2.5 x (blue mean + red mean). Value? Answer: 759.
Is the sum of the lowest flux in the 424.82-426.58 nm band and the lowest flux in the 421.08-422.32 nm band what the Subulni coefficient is 289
